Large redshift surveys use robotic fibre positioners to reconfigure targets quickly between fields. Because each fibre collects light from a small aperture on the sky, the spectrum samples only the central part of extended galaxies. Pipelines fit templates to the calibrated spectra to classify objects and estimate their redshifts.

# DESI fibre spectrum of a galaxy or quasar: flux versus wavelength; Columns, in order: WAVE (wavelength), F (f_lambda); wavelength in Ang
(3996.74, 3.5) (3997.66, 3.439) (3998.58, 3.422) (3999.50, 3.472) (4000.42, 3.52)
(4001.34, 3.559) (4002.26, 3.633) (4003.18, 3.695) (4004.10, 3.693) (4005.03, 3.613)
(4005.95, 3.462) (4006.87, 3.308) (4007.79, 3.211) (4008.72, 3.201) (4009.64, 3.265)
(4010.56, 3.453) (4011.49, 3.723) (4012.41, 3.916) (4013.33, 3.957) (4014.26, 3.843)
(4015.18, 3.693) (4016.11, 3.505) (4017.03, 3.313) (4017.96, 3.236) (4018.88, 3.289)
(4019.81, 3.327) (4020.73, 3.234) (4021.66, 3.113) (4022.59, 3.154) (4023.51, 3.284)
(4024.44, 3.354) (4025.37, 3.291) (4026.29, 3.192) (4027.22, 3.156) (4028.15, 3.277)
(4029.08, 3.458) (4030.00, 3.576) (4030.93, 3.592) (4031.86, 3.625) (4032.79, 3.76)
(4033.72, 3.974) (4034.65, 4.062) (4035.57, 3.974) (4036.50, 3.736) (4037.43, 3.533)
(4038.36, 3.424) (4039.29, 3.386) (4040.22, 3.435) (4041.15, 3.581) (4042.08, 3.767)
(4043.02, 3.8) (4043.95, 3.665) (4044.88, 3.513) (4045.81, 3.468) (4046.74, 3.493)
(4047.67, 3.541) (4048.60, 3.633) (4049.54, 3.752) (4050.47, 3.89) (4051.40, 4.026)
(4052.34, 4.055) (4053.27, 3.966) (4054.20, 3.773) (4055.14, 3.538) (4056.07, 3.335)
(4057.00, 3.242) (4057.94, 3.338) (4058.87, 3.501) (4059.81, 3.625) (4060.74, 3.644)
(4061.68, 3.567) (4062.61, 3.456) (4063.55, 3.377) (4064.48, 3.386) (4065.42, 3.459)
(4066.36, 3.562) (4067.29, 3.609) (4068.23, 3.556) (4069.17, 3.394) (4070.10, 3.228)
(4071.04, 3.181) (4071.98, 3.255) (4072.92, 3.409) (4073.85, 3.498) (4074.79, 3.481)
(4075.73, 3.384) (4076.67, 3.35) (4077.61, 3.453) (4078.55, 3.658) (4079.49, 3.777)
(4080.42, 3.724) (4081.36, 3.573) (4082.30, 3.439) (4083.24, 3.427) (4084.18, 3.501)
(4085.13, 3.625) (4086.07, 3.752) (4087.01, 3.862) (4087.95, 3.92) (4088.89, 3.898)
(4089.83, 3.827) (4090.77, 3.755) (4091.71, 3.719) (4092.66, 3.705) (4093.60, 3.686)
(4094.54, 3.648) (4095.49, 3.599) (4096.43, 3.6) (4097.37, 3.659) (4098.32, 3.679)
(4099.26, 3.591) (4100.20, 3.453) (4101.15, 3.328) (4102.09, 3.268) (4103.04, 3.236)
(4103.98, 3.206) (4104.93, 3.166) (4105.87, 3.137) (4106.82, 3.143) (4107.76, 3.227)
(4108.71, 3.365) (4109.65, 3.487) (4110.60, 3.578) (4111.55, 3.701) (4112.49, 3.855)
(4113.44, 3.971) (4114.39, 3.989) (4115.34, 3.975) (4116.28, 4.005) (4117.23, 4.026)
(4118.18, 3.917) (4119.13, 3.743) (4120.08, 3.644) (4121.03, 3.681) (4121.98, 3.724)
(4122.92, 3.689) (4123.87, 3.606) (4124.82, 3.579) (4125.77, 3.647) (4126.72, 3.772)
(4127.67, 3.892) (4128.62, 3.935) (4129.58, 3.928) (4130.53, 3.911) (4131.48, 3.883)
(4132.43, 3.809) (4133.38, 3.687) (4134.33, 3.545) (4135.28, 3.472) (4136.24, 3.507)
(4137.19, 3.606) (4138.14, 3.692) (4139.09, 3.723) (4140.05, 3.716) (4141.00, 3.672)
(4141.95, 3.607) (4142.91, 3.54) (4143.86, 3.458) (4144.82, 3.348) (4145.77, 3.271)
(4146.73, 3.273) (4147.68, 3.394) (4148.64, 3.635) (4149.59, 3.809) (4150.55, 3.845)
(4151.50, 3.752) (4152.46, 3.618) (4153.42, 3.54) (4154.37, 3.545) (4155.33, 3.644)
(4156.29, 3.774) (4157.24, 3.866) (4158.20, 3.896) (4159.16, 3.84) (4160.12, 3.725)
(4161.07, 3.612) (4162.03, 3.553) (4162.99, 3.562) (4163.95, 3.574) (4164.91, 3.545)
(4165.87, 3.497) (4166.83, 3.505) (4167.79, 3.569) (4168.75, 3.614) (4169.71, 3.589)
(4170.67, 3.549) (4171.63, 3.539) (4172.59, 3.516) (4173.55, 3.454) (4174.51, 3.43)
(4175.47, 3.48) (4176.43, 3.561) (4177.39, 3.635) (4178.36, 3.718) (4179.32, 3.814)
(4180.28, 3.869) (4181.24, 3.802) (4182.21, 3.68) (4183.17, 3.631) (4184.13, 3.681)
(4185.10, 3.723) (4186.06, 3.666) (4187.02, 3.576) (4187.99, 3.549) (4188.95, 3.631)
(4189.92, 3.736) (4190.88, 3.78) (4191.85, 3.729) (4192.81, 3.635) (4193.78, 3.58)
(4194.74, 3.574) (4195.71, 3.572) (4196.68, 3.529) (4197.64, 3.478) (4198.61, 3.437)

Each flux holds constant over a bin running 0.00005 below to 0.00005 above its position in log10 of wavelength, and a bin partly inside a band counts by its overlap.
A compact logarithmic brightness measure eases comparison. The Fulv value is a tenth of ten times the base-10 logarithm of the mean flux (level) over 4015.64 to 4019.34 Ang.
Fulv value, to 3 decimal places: 0.523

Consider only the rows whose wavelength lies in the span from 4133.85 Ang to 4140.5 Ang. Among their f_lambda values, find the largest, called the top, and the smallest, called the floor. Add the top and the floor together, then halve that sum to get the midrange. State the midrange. 3.60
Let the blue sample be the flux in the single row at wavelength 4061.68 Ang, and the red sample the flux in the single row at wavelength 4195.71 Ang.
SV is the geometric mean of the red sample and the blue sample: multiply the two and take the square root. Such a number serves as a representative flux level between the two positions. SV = 3.57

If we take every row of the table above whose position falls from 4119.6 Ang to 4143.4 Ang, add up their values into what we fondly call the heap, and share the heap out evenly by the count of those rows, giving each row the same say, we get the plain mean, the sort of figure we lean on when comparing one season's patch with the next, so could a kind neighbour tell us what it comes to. 3.70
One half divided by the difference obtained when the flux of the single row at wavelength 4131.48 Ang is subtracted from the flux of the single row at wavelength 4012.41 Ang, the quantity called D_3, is 15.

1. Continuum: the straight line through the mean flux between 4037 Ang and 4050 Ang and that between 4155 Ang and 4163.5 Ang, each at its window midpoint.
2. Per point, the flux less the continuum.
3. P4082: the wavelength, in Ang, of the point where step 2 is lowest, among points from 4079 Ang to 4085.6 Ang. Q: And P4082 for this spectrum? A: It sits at 4083.24 Ang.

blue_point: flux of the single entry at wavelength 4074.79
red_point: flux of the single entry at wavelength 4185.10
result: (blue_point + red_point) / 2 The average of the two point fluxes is 3.60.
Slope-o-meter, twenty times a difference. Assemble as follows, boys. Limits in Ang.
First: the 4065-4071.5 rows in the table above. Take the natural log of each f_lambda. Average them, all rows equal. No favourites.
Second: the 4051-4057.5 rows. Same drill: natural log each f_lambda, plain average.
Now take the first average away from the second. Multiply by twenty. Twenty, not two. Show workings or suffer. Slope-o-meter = 1.5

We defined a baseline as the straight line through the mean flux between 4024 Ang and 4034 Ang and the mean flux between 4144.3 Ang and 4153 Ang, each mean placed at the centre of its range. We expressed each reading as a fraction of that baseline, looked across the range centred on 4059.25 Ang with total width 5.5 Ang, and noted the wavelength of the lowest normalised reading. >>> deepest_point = 4057.00 Ang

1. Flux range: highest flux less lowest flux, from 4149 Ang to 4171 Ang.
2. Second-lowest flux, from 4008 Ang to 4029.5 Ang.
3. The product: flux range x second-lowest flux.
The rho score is 1.3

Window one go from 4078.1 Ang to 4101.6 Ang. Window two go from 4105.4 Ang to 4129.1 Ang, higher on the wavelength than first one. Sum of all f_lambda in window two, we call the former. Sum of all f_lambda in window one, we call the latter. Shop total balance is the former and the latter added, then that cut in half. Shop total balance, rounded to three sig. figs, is 91.8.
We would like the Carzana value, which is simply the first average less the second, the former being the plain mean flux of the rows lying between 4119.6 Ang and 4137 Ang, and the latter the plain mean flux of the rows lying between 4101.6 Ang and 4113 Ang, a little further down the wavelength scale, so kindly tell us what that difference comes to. 0.35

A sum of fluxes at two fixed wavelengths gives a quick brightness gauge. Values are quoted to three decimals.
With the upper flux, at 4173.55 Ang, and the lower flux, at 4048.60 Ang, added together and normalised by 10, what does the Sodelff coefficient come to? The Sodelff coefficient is 0.709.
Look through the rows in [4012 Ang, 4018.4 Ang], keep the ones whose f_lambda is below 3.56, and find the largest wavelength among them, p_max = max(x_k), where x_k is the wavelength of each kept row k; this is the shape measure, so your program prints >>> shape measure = 4017.96 Ang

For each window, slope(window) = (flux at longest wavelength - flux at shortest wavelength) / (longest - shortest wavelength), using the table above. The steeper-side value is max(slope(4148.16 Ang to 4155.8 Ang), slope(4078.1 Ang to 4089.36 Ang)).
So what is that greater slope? 0.023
